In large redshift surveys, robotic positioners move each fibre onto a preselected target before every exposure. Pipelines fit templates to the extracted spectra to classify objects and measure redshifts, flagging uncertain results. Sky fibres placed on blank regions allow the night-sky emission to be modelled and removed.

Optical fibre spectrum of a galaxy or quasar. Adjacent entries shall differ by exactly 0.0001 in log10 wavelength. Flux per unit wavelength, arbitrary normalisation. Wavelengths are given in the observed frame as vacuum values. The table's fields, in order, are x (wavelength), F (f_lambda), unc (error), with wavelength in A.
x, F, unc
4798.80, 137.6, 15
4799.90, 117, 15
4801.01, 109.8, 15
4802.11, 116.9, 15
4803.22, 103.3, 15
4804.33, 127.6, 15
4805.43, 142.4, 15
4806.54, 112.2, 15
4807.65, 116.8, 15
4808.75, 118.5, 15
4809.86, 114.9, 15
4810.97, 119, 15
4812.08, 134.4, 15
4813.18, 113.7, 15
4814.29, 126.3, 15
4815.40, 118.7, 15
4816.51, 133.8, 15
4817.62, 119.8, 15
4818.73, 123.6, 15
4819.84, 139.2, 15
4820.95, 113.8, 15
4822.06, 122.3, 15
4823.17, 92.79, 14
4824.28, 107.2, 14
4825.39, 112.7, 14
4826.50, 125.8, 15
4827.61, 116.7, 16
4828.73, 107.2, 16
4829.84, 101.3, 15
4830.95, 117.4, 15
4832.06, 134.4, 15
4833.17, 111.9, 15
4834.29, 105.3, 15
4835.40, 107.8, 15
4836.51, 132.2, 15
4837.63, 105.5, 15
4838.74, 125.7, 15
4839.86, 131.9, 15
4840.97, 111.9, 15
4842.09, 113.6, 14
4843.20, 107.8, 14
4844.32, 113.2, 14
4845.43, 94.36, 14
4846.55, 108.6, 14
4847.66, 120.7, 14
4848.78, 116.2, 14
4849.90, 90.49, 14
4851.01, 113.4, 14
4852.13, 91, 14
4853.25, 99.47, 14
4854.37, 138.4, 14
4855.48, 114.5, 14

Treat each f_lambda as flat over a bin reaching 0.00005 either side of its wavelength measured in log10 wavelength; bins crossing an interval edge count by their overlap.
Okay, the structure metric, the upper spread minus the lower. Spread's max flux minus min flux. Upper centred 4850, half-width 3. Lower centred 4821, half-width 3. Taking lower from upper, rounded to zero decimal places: -16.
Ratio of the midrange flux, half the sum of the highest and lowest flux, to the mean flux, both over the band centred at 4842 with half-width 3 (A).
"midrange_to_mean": 1.036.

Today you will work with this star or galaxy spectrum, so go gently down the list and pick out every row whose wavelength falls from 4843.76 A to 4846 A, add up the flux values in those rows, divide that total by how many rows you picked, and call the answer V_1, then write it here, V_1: 104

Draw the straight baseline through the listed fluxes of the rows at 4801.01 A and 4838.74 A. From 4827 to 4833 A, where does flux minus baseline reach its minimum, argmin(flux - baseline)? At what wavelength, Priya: 4829.84 A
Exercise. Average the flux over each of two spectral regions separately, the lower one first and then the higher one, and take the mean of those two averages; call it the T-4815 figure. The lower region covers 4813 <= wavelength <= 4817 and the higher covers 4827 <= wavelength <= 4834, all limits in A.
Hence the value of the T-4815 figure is 119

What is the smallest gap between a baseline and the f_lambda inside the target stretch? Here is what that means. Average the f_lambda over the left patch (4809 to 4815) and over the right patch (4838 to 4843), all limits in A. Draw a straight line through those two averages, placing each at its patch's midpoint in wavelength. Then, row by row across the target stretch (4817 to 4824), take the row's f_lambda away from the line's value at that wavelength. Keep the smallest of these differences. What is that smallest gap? -18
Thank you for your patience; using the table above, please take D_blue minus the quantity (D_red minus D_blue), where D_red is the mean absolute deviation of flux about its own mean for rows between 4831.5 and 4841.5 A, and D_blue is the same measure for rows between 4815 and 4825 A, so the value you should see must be 8.2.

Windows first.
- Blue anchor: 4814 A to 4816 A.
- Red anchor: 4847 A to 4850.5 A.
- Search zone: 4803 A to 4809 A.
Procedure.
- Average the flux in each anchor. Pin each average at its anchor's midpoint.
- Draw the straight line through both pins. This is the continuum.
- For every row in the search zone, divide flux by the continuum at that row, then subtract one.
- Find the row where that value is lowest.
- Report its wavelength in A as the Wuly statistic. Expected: 4803.22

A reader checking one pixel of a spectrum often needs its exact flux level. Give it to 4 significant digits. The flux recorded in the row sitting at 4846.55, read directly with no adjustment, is 108.6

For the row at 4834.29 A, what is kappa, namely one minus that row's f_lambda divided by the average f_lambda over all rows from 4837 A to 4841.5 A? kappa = 0.11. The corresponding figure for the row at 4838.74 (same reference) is -0.06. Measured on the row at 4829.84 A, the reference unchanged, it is 0.15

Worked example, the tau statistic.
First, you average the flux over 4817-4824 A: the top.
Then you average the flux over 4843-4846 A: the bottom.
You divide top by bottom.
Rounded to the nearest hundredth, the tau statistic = 1.13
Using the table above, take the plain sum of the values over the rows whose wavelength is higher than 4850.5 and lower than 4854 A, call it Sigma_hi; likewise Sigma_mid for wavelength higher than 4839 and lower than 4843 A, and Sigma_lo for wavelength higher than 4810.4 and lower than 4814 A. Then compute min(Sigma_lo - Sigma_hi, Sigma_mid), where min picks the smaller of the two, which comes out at 63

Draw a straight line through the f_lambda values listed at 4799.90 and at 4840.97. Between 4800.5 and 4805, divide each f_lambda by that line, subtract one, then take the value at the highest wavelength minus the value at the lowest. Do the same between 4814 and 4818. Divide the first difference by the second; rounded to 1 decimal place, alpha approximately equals -3.0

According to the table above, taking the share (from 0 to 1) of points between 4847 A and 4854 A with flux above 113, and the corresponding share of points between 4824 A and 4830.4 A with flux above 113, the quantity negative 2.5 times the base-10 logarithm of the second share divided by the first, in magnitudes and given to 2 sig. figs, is 0.44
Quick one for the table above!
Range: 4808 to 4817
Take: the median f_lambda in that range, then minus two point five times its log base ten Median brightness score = -5.19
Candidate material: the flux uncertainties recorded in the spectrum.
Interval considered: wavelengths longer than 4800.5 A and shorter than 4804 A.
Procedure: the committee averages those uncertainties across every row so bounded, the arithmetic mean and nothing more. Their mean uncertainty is 15.0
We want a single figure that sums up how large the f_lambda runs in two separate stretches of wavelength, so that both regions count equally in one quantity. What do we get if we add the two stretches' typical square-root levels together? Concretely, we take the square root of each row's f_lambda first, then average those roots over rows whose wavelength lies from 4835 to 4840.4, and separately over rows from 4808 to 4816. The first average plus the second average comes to 22.0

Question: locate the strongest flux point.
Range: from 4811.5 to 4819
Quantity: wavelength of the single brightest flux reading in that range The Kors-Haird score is 4812.08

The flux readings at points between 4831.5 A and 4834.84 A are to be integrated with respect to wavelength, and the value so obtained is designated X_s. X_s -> 391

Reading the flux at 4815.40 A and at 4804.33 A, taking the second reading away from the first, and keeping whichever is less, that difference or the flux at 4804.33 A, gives -9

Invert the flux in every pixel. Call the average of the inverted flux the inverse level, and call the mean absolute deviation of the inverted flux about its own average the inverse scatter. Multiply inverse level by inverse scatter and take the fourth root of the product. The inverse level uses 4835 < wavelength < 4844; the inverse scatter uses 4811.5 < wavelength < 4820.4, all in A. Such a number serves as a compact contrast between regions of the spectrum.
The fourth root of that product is 0.0445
